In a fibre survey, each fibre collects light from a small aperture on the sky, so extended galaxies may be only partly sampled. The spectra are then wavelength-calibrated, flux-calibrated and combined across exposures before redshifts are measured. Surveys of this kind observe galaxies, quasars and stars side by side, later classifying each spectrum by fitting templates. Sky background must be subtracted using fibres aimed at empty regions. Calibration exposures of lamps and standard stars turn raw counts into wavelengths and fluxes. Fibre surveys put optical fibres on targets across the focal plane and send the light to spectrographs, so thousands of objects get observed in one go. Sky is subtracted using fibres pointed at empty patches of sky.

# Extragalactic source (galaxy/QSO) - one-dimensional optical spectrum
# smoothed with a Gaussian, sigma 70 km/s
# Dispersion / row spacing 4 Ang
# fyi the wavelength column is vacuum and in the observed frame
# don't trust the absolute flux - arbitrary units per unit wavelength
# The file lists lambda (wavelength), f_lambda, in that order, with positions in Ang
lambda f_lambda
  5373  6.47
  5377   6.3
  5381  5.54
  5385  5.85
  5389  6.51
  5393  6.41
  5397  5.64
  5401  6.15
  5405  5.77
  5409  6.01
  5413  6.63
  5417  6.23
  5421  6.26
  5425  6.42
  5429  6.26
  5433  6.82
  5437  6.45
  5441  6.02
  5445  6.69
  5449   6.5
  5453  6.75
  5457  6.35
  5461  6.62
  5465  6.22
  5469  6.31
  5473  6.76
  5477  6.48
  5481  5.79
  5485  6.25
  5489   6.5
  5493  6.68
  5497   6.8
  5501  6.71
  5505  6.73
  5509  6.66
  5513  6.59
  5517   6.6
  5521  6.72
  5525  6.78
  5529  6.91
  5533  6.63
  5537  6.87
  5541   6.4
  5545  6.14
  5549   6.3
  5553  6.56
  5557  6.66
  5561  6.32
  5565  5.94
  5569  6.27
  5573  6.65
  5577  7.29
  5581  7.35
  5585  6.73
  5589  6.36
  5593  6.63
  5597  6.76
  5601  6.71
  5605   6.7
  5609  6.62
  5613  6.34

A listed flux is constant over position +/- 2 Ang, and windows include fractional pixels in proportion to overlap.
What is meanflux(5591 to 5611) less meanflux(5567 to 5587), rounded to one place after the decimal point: -0.2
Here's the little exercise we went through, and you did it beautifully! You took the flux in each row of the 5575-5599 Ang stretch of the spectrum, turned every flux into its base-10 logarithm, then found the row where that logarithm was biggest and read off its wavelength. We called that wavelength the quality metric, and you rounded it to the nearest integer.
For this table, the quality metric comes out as 5581 Ang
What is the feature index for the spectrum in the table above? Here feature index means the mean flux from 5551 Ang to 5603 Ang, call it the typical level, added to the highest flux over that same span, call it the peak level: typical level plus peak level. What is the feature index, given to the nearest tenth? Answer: 14.0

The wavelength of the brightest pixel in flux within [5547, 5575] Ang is 5557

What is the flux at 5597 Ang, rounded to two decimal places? 6.76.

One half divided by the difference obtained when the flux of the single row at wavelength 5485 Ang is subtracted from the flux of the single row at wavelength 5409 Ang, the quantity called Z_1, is -2.08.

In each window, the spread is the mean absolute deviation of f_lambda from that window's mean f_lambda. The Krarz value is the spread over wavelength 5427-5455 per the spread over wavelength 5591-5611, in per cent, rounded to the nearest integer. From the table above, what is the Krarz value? 464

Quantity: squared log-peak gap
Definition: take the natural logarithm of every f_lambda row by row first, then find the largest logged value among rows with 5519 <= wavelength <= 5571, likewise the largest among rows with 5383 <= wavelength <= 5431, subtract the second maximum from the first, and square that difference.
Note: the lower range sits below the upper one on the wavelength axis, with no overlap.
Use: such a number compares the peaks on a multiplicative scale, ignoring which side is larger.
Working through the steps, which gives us 0.0017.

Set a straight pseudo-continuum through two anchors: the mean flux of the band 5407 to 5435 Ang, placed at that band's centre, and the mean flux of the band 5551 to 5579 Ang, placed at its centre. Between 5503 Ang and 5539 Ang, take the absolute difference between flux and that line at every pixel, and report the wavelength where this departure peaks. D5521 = 5529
